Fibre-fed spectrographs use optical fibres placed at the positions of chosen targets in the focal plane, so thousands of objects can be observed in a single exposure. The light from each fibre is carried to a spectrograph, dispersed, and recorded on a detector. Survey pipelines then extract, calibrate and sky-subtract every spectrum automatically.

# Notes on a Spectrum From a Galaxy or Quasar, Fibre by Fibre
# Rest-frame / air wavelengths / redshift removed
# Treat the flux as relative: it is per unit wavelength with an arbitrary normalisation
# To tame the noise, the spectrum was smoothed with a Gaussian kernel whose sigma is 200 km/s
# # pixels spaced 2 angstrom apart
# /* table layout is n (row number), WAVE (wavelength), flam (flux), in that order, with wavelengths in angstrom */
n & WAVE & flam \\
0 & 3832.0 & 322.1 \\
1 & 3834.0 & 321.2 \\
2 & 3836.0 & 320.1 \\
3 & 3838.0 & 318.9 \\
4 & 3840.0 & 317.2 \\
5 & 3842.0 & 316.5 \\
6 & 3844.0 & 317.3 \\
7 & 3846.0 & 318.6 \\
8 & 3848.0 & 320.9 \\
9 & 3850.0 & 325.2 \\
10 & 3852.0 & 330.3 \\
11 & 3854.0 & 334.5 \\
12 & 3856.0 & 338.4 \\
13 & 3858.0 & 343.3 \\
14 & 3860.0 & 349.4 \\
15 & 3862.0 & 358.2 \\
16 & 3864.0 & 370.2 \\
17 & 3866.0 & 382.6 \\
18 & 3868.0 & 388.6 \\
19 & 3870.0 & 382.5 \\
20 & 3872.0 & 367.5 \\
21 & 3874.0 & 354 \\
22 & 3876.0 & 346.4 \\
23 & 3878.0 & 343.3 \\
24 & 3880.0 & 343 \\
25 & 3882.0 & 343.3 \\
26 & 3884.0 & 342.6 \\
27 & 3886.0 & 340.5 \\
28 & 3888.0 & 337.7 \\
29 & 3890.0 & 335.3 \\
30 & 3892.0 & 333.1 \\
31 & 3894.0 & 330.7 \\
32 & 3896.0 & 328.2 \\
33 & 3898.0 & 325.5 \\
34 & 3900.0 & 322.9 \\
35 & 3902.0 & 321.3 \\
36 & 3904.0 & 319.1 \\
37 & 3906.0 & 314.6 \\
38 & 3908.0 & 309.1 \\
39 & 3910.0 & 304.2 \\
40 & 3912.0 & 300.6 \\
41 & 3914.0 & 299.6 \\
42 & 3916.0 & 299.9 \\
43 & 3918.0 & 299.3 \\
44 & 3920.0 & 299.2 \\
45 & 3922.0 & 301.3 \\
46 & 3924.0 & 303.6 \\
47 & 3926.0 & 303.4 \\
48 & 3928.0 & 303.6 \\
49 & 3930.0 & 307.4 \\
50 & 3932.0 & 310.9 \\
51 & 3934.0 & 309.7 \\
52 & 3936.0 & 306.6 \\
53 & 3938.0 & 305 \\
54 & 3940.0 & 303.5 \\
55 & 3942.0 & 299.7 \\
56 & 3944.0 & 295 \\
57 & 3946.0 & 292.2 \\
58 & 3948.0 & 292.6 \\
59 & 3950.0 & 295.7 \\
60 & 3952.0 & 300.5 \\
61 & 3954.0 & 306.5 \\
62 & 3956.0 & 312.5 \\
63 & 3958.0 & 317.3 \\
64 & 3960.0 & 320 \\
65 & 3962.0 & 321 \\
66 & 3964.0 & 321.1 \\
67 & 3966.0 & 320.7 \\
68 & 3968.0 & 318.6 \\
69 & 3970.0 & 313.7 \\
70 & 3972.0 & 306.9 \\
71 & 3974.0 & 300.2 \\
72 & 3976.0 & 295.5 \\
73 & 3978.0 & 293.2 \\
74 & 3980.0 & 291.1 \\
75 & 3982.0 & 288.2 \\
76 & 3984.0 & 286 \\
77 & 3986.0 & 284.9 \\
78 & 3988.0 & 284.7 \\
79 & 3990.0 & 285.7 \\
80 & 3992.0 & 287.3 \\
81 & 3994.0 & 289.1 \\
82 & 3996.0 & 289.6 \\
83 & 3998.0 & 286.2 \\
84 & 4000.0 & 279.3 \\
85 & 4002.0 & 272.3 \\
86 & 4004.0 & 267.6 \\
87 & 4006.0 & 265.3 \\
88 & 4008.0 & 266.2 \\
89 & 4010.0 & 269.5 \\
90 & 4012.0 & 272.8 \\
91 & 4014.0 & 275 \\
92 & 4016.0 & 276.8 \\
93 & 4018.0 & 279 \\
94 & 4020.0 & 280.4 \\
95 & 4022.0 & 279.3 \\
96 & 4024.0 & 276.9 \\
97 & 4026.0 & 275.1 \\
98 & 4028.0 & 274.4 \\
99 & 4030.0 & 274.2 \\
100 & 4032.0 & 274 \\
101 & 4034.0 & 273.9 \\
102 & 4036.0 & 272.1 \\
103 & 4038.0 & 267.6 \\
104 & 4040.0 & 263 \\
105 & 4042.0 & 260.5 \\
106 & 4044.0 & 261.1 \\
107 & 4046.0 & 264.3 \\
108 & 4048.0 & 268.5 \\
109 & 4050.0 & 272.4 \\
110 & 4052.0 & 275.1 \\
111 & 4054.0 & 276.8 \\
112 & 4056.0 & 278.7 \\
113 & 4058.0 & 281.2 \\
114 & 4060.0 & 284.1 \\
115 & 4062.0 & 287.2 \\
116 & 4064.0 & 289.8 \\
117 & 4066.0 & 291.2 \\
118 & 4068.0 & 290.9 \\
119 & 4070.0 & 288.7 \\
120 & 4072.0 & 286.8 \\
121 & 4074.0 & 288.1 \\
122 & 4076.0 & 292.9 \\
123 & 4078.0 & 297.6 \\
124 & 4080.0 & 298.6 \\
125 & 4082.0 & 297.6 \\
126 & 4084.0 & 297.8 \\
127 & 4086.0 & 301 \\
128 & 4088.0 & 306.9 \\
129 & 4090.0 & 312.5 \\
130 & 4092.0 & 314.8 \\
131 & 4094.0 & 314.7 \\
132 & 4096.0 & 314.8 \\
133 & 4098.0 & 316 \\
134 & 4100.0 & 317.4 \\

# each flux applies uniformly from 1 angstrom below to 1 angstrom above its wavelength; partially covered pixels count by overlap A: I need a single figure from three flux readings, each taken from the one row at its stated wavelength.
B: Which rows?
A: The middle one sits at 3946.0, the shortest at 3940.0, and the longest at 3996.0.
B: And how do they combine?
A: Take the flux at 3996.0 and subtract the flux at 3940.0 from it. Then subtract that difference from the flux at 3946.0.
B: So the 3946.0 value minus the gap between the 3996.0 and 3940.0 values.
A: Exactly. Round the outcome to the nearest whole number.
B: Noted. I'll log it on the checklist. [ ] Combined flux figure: 306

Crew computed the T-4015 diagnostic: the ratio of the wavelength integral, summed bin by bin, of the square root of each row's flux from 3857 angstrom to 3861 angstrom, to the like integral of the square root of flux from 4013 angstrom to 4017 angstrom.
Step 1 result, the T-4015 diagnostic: 1.12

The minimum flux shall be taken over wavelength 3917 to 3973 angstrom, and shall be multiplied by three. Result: 877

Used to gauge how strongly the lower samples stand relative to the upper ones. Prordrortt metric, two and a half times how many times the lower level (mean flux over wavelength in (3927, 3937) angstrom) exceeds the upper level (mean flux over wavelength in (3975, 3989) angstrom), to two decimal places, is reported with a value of 2.66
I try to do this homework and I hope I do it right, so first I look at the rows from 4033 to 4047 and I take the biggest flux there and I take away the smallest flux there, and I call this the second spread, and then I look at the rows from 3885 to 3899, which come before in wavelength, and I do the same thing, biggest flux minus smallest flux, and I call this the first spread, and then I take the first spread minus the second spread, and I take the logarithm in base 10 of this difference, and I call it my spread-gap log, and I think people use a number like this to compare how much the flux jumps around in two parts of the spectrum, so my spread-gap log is 0.2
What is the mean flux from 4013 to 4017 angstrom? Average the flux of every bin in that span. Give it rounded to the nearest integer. 276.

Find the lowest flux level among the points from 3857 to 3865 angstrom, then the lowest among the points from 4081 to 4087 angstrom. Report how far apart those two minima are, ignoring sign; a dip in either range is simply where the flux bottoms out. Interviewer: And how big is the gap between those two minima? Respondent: 46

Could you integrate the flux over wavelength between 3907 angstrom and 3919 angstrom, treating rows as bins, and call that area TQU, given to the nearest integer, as 3625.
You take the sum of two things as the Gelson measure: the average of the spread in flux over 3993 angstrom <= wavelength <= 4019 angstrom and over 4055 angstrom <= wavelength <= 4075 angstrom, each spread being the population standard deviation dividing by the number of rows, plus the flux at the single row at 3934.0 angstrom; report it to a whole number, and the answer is 316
